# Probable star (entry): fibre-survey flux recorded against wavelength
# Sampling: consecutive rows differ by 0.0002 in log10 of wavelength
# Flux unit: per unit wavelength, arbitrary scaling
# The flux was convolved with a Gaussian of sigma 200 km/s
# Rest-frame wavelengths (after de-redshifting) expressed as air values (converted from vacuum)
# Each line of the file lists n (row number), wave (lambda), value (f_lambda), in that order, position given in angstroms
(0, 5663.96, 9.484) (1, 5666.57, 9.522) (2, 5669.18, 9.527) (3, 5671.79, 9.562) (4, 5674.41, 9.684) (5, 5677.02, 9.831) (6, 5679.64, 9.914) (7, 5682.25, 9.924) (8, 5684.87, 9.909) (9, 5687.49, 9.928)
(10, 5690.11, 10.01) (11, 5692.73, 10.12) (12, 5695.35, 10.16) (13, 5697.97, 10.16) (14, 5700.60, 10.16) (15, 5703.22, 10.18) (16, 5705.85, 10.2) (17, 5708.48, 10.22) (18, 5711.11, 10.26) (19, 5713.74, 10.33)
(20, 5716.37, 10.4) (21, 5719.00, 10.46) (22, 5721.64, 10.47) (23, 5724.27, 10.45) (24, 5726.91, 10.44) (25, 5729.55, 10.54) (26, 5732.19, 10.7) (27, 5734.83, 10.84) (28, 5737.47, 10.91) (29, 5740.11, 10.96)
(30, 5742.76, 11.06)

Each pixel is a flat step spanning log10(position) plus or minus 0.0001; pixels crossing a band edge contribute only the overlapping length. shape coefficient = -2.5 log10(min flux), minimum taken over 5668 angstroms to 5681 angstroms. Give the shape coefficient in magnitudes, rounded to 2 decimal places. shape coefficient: -2.45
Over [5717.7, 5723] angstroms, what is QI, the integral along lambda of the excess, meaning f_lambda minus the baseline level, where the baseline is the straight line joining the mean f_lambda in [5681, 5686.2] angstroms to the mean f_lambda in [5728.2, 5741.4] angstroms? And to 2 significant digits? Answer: -0.41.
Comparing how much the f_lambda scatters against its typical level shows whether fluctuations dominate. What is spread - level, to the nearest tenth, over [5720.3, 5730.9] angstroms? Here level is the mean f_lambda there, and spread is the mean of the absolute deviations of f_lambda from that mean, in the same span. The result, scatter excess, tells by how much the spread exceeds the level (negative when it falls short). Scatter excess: -10.4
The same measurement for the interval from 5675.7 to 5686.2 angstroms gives -9.9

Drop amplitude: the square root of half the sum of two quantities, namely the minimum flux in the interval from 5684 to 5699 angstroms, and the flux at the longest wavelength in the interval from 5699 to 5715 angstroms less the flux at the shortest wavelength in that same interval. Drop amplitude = 2.245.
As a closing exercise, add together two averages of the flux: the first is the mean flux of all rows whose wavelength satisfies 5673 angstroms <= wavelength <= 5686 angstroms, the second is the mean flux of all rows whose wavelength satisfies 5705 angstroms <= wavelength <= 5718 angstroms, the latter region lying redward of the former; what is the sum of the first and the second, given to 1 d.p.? 20.1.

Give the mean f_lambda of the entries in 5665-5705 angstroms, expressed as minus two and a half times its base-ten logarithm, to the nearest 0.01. -2.49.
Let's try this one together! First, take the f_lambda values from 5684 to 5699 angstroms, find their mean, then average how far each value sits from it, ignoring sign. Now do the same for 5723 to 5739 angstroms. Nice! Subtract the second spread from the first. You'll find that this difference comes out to -0.071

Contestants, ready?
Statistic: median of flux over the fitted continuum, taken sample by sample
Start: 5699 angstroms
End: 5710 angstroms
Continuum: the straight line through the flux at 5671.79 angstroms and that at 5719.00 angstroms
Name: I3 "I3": 1.00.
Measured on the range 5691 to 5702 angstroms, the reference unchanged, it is 1.01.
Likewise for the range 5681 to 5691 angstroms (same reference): 1.01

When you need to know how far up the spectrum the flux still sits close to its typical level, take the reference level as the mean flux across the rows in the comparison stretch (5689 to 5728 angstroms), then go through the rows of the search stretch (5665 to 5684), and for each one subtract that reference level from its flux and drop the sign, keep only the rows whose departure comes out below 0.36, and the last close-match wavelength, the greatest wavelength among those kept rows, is 5682.25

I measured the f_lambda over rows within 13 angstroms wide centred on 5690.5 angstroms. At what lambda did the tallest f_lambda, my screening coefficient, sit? 5695.35 angstroms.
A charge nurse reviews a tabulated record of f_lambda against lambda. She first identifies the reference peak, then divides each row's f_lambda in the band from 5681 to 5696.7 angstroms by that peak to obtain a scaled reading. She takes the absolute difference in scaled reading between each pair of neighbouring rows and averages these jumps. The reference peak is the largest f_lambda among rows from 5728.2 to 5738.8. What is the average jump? 0.0049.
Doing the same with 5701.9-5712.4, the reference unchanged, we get 0.0024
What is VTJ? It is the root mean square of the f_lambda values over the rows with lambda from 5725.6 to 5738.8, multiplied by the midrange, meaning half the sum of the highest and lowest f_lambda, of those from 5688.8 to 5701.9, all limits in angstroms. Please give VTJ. 108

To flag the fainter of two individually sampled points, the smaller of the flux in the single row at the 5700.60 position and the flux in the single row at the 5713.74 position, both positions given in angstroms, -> 10.2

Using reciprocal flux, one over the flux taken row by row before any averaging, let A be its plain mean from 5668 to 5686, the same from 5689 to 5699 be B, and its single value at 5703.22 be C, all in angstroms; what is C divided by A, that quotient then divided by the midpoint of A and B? 9.53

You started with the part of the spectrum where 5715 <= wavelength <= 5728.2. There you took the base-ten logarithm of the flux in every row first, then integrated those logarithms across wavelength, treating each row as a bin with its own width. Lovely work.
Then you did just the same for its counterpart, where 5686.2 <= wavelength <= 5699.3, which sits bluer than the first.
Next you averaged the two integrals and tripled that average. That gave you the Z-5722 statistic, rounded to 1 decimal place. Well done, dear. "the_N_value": 39.9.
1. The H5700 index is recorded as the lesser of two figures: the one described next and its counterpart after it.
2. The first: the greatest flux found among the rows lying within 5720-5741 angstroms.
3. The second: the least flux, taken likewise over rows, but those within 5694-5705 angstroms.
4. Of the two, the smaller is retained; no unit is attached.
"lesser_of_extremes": 10.2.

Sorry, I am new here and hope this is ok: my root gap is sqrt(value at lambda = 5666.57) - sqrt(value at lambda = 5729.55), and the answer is -0.16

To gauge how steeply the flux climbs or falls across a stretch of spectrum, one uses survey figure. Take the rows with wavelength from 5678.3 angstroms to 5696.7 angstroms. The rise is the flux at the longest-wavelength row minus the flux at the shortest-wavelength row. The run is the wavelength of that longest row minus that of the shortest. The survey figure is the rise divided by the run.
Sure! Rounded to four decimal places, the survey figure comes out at 0.0157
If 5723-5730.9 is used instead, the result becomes 0.0170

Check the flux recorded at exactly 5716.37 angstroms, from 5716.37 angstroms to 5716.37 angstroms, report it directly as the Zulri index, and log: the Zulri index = 10.4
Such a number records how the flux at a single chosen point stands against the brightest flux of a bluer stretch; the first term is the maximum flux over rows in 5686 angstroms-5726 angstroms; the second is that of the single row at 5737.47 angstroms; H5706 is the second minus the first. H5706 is 0.44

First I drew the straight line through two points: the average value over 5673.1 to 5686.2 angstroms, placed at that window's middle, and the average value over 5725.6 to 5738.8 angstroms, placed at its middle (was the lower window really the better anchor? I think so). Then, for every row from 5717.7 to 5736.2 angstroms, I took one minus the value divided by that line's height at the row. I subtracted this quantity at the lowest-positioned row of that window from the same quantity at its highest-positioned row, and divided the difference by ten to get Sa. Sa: -0.0012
